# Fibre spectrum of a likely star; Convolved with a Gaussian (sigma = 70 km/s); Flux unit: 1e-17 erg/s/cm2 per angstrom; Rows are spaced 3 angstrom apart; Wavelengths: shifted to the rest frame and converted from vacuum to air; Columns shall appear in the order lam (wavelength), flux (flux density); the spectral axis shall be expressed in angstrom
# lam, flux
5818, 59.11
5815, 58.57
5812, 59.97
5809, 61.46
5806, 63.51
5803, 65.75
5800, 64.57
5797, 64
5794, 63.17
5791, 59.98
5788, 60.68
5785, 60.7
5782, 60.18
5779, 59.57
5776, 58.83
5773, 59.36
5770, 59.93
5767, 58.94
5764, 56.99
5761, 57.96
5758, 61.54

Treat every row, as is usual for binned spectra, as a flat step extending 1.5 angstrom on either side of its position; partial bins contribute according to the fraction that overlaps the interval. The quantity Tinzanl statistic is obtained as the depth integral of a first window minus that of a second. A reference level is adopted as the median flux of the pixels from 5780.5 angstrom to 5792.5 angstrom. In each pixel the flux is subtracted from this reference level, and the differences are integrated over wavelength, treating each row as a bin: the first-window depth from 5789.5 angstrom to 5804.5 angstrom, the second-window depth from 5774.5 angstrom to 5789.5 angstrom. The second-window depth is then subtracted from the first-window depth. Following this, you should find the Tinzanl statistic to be -53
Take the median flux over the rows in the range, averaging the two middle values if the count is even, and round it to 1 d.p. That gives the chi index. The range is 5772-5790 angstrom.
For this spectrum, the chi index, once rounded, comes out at 59.9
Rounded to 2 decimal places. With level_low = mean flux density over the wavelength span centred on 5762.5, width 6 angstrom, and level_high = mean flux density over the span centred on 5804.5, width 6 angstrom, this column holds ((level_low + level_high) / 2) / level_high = 0.94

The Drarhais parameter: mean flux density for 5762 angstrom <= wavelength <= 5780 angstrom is 58.9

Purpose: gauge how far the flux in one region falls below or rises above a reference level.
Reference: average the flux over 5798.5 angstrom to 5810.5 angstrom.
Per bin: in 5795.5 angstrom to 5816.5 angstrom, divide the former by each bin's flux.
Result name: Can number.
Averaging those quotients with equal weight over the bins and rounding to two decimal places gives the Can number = 1.02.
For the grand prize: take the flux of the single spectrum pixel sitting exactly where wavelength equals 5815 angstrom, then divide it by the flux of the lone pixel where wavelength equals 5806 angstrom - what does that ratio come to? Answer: 0.92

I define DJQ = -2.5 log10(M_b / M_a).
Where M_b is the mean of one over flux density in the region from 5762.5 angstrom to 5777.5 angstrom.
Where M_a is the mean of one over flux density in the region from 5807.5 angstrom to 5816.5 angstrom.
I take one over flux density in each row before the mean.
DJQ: -0.022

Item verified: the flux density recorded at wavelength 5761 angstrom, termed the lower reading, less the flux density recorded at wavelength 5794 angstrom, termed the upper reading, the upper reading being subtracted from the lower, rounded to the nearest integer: -5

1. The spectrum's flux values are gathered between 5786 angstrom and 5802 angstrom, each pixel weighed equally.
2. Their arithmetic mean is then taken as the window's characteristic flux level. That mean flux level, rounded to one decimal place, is 62.5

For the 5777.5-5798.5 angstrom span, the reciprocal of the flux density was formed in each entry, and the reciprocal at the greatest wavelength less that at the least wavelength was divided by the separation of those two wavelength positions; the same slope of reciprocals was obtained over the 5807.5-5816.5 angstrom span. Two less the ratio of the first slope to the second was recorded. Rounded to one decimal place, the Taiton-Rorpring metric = 2.5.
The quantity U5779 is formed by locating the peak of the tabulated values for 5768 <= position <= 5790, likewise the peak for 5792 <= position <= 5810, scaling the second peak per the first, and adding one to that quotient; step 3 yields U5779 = 2.08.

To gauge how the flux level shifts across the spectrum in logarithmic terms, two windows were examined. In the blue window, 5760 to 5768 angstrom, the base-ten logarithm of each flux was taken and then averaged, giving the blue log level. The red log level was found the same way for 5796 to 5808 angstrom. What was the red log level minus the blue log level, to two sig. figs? 0.046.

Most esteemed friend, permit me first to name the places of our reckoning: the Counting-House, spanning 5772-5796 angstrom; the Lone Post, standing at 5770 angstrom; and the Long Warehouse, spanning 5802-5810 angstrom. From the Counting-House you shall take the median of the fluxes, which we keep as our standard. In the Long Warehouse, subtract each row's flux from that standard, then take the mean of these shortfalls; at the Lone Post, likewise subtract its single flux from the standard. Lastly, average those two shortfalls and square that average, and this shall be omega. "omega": 2.79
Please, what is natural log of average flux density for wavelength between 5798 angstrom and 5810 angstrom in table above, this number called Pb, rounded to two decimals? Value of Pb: 4.16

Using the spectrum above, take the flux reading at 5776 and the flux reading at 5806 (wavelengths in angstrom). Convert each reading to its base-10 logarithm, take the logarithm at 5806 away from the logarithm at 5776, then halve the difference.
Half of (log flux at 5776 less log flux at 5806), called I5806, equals -0.017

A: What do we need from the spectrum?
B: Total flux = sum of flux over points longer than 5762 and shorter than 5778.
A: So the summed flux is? 294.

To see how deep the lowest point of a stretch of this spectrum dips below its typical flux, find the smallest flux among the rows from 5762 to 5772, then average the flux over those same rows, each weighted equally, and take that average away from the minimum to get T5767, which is -1.6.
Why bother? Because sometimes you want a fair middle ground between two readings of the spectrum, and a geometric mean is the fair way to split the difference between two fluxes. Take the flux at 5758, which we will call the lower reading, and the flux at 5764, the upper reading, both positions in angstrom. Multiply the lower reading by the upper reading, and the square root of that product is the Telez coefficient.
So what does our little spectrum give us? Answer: 59.2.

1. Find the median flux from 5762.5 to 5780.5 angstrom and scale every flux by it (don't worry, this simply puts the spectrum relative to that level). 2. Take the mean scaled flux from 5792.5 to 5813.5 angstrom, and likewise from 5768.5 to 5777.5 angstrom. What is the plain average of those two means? 1.04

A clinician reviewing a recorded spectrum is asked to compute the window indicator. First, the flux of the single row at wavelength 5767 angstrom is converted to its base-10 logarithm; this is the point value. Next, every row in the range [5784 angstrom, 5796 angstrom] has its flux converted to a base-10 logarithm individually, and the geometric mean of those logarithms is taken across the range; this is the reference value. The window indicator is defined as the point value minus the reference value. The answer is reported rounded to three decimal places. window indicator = -0.016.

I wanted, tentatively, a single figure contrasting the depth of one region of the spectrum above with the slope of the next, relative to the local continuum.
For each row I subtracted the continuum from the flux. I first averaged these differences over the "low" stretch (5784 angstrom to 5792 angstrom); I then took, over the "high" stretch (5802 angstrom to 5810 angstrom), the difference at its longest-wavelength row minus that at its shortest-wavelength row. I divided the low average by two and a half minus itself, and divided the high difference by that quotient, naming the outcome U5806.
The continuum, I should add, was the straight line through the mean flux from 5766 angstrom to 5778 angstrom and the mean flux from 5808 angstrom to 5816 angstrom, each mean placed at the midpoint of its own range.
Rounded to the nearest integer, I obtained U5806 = -8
